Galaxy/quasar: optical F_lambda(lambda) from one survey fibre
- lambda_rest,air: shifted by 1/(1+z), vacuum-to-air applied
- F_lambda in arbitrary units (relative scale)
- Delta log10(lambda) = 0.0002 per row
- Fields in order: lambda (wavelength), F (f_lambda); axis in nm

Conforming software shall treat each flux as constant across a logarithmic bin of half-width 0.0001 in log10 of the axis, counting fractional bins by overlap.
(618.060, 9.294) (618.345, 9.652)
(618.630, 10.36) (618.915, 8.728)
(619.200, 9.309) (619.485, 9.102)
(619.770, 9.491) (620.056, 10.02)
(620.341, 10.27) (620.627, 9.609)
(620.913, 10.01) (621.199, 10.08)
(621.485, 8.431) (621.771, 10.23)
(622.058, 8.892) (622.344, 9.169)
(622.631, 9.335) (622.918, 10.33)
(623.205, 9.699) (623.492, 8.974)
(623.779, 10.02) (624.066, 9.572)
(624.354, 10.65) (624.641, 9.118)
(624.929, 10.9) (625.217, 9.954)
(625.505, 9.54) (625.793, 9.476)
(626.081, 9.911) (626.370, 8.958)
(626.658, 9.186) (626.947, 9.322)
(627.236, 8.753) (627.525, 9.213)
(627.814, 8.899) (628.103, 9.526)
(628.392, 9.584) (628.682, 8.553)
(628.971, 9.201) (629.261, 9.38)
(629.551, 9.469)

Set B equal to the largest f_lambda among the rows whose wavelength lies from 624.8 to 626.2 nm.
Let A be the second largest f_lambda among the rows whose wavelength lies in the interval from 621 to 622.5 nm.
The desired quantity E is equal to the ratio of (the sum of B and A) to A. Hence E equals 2.08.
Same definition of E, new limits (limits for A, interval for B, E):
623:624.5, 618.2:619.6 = 2.03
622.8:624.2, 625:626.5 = 1.99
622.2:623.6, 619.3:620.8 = 2.06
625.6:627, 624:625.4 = 2.15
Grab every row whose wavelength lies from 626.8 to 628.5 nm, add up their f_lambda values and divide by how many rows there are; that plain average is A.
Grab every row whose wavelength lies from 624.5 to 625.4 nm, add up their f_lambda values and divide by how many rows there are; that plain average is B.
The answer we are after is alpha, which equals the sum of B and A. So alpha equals 19.2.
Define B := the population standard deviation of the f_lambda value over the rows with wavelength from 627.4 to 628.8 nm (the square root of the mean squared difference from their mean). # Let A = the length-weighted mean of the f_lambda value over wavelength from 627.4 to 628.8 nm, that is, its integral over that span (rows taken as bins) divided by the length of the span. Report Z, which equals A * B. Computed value 3.6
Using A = 9.17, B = 0.39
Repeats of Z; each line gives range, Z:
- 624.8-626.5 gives 5.8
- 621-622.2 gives 7.2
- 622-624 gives 4.8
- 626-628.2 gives 3.2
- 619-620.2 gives 3.2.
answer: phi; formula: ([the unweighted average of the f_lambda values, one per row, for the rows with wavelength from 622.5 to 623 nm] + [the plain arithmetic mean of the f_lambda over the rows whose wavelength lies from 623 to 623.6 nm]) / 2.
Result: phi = 9.6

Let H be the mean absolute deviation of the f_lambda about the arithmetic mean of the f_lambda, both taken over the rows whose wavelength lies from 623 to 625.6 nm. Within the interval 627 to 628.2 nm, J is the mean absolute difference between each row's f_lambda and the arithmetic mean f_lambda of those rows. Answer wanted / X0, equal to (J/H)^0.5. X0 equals 0.74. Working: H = 0.494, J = 0.27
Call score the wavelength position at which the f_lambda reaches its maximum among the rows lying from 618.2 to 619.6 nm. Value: 618.630 nm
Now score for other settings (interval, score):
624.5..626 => 624.929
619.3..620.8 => 620.341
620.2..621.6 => 620.341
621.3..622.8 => 621.771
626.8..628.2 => 628.103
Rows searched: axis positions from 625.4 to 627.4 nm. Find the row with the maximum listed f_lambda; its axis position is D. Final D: 626.081 nm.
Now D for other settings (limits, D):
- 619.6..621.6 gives 620.341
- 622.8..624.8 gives 624.354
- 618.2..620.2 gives 618.630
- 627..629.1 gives 628.392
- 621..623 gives 622.918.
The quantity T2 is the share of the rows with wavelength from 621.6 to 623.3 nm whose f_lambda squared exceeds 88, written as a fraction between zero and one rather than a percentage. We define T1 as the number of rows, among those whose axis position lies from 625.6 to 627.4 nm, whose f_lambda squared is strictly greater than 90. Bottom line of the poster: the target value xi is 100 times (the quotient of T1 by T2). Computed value 200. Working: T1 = 1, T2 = 0.50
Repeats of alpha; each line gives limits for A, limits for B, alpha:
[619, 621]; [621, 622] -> 19.3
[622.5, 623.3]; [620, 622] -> 19.6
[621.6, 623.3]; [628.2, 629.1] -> 18.7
